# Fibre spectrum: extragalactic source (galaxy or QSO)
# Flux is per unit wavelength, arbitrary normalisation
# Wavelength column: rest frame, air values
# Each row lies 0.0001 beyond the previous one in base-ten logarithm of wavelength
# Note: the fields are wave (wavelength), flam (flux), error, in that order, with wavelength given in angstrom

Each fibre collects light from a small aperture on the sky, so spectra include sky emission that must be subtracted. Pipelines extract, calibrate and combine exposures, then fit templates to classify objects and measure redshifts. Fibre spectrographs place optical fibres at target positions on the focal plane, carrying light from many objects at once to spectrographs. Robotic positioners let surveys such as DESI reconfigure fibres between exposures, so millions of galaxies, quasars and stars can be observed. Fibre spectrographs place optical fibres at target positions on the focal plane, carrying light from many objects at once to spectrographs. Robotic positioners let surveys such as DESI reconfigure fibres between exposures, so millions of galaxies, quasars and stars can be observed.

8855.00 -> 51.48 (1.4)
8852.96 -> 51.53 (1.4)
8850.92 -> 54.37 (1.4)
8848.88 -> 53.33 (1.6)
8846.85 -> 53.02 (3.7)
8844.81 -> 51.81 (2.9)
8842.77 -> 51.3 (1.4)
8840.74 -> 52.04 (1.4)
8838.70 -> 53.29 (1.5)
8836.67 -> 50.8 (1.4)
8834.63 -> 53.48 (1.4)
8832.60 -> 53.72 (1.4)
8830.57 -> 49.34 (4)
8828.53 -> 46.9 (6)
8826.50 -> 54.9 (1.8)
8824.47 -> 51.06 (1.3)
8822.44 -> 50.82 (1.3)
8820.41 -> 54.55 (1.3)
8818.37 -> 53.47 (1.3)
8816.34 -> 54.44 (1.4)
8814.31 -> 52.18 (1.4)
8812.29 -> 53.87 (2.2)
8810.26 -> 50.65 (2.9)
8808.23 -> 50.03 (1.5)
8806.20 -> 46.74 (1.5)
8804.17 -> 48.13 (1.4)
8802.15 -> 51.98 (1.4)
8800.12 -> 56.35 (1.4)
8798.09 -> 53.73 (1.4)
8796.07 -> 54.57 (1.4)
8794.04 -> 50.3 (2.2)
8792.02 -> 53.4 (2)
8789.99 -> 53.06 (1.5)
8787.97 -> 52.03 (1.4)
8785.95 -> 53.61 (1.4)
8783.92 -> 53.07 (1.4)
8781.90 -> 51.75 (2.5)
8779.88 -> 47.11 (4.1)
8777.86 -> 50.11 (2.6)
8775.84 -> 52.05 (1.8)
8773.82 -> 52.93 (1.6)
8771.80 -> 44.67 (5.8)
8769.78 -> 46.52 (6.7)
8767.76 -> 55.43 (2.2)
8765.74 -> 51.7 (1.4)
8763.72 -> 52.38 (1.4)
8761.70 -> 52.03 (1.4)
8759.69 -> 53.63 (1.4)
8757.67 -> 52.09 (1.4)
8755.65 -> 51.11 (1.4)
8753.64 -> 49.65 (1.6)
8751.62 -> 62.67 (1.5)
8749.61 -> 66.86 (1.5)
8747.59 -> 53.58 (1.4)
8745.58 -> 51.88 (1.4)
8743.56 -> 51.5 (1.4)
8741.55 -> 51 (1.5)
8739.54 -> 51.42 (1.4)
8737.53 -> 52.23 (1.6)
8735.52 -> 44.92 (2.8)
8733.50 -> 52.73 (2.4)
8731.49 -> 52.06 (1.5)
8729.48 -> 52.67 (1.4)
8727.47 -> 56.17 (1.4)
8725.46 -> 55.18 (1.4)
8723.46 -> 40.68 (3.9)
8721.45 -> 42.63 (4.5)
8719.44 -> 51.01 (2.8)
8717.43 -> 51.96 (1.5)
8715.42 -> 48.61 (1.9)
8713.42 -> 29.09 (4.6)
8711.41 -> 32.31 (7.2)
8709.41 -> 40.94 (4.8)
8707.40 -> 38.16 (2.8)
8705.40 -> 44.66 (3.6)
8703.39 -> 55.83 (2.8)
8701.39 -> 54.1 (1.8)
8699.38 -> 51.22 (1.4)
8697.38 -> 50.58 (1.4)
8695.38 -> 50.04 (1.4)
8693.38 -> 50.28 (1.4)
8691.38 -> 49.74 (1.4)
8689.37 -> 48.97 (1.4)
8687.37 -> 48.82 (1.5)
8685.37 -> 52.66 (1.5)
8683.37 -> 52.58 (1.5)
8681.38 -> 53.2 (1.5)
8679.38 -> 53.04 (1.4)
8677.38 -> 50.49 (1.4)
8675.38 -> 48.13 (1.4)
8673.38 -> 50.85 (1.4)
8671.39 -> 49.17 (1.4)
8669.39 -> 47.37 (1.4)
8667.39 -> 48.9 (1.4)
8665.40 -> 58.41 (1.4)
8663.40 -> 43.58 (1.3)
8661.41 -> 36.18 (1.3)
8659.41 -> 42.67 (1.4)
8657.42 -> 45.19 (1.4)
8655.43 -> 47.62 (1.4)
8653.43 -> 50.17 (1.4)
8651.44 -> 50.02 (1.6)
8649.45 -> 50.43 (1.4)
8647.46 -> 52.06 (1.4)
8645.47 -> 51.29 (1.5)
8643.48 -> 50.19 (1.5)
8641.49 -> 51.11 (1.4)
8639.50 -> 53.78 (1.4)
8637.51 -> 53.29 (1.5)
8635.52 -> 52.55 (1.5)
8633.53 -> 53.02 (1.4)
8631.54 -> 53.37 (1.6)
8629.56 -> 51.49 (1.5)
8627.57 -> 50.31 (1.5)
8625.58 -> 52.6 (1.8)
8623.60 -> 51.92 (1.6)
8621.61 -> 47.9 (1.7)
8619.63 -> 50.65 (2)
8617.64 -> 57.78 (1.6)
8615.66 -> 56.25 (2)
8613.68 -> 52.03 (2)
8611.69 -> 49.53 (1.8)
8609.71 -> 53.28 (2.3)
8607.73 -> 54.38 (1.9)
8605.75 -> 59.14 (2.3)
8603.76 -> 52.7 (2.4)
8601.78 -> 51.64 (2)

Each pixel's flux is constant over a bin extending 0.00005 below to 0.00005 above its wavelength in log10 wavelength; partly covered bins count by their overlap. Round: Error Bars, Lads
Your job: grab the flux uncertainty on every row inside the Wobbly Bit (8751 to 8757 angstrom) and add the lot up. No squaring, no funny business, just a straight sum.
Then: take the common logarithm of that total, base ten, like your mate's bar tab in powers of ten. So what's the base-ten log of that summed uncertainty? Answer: 0.65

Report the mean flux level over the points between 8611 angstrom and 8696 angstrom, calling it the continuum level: 50.5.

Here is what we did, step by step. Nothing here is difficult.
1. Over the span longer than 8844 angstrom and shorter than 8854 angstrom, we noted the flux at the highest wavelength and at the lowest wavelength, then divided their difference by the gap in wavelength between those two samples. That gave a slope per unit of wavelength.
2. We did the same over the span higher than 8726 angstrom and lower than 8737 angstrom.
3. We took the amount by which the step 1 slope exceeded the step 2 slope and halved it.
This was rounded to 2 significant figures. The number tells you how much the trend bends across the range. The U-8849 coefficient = 0.68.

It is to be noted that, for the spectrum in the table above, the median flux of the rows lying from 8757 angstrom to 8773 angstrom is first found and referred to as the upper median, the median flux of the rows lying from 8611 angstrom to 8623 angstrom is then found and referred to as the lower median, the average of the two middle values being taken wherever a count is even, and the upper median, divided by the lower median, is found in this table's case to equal 1.01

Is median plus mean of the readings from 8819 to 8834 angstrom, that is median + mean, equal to 103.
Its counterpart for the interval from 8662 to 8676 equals 98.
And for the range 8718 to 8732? 102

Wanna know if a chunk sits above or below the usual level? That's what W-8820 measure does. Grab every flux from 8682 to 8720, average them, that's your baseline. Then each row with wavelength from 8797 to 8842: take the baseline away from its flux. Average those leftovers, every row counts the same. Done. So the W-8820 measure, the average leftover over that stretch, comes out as 4.5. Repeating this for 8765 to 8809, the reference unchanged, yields 3.9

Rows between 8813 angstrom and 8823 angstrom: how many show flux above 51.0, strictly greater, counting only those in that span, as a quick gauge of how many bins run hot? 4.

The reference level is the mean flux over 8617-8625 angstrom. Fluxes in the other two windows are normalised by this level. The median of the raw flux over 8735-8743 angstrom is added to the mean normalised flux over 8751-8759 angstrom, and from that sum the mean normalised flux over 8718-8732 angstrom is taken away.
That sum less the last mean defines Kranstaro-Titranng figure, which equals 51.3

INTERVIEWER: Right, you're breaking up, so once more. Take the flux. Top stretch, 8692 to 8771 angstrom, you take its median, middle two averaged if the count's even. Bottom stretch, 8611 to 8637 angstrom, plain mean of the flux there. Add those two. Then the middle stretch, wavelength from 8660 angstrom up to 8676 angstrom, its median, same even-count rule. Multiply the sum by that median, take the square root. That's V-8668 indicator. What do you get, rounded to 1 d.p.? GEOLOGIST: 71.0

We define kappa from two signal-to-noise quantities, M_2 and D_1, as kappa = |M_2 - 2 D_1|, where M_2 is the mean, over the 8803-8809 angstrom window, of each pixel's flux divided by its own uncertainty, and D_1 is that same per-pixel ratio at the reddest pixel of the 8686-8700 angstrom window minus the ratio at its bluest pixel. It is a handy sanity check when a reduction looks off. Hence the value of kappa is 25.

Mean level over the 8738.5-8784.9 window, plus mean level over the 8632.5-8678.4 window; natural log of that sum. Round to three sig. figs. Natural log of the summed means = 4.62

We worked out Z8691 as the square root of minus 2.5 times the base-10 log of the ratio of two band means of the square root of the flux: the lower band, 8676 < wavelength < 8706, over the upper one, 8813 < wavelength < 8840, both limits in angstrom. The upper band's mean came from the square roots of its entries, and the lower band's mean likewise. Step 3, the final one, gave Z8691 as 0.11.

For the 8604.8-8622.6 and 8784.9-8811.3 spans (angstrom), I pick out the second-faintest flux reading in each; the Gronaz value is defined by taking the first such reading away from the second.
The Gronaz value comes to -1.4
